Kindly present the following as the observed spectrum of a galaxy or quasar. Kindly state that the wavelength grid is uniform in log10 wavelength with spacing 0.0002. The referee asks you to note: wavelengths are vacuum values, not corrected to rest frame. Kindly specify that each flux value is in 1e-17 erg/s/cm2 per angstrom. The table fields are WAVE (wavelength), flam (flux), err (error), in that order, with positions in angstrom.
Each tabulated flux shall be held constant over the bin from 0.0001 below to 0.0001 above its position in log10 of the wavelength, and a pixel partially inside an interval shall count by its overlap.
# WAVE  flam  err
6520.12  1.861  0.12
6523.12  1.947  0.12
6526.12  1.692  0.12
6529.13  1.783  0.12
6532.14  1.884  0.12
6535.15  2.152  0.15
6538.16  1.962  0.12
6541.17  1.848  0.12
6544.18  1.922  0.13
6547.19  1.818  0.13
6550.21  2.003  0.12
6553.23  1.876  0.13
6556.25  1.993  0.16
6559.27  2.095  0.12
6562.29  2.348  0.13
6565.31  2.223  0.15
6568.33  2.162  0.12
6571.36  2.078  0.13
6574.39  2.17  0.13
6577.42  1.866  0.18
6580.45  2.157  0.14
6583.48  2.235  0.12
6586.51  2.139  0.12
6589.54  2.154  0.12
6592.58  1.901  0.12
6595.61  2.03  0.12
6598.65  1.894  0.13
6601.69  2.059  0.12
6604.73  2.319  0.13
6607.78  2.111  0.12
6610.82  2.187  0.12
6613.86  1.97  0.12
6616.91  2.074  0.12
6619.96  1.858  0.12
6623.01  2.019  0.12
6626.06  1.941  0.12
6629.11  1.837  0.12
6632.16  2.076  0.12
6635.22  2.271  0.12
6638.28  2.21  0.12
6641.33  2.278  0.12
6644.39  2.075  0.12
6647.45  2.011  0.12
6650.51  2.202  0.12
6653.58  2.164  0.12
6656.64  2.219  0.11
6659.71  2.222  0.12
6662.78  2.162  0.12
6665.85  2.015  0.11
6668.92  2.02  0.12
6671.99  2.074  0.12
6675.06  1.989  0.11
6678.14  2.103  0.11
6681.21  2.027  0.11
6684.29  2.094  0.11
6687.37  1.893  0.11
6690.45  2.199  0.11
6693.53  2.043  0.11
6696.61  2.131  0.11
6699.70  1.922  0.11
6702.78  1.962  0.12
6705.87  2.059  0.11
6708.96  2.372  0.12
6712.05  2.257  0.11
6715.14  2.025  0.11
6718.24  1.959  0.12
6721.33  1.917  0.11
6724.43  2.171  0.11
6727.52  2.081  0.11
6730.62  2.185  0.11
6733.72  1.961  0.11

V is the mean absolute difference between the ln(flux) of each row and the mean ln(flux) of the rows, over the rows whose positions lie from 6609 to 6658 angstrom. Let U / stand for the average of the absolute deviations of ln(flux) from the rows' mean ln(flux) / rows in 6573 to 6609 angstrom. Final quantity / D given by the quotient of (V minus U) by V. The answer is 0.00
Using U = 0.055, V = 0.055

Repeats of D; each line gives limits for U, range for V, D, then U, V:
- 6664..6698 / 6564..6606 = 0.44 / 0.030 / 0.053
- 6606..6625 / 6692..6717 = 0.22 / 0.043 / 0.055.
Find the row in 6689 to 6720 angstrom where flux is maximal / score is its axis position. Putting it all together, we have 6708.96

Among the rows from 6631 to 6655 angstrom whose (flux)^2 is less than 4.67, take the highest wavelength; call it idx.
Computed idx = 6647.45 angstrom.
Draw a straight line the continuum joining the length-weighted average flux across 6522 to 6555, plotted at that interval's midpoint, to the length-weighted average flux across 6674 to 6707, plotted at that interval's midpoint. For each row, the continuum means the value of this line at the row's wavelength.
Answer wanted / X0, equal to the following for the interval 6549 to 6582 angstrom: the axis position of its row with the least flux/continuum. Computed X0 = 6577.42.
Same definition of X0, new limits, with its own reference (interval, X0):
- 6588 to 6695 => 6629.11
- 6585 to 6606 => 6598.65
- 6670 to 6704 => 6687.37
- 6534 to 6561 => 6547.19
